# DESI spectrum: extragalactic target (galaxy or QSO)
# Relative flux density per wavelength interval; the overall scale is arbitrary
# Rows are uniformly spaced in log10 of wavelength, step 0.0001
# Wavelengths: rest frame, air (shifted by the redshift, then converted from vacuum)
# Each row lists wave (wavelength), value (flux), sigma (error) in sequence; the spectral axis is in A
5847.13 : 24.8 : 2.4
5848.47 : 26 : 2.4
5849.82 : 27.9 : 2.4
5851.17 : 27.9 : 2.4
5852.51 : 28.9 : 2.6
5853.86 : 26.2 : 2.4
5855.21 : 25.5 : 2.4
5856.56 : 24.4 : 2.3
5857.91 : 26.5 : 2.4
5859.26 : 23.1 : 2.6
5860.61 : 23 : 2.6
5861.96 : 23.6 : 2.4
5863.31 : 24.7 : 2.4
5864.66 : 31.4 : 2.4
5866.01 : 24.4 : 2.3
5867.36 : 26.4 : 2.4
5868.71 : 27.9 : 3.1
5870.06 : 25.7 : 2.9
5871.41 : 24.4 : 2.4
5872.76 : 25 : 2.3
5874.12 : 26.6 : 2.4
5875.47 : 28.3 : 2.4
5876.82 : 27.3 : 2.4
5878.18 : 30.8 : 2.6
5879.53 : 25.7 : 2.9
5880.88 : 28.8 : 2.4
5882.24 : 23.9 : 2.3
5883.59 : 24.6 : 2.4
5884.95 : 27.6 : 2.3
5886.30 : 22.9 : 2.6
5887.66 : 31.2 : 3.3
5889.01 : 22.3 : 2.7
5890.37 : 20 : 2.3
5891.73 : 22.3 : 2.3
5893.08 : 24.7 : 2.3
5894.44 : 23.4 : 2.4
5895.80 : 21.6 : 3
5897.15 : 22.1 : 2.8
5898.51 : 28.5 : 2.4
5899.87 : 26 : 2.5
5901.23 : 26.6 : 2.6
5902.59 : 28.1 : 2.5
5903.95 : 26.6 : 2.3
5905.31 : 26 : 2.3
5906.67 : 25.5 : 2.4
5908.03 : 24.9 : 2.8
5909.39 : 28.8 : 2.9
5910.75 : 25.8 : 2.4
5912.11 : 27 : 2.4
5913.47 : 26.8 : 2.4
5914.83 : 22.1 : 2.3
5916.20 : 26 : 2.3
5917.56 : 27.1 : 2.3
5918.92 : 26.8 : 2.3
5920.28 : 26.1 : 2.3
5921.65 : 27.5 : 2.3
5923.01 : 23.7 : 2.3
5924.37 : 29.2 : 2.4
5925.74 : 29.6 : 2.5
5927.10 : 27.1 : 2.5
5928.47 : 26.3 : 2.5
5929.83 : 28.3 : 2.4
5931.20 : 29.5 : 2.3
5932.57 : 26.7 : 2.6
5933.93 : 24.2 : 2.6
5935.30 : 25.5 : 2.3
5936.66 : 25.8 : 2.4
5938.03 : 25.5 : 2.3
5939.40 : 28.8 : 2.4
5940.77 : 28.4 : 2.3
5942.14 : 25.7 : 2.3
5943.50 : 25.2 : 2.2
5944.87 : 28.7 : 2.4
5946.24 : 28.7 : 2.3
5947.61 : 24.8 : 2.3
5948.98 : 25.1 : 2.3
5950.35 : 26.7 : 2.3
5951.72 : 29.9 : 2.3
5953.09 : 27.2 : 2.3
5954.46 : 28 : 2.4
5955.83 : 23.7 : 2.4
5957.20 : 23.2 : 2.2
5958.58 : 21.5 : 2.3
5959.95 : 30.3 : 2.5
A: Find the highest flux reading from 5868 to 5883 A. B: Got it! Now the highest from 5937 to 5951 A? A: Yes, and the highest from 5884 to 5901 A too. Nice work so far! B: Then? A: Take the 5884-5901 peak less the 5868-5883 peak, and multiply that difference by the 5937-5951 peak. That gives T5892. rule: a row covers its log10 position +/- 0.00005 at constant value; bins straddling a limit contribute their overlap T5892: 12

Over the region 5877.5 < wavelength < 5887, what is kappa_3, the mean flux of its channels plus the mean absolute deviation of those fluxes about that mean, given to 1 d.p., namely 28.7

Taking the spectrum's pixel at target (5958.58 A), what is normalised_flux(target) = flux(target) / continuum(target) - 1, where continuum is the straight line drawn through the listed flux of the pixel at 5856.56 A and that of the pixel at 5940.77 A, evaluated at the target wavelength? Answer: -0.26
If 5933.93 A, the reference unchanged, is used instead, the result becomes -0.14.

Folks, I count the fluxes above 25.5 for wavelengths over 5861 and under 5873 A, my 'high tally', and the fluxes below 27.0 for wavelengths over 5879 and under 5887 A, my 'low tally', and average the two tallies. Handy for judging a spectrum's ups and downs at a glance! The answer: 4.0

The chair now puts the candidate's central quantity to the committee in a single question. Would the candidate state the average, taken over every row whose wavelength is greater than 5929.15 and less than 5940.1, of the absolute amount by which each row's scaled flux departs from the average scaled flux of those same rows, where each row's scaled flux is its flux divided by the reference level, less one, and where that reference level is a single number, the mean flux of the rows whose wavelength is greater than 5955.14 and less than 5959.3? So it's 0.068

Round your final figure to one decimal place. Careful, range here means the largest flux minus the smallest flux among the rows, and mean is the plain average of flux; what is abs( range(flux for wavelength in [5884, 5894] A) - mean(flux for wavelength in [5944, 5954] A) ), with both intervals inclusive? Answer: 16.1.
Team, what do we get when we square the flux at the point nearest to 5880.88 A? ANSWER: 829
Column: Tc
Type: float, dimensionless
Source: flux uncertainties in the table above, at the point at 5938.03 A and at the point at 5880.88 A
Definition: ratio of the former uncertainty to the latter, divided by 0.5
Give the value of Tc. 1.92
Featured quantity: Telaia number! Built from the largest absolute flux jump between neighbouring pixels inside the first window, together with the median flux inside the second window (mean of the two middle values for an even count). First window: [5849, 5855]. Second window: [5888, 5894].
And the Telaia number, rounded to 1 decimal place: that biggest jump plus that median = 25.0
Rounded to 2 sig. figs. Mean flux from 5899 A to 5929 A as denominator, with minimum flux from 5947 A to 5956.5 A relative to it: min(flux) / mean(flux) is 0.89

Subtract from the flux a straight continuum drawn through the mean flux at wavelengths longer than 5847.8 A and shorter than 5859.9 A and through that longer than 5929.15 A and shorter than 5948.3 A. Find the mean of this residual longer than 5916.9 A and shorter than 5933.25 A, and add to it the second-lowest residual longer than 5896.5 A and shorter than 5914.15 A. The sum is -1.2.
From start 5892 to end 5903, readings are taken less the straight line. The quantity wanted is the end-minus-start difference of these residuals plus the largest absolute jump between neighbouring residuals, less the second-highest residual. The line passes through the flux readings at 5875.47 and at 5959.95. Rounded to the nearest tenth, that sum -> 10.4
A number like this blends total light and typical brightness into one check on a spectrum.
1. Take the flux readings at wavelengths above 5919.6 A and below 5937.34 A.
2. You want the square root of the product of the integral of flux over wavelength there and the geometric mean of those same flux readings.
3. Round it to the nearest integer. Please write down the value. 113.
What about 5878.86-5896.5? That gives 103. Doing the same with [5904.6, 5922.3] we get 110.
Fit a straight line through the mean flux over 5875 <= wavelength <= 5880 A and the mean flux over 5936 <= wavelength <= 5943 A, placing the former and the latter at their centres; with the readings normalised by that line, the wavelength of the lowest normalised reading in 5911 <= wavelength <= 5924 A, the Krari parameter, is 5914.83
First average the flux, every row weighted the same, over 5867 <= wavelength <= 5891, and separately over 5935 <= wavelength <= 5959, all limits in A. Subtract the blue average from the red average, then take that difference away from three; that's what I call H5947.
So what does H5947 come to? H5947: 2.8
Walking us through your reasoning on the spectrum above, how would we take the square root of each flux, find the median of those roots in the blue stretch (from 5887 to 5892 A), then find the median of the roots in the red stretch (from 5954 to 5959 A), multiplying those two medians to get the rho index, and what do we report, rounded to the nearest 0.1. 22.9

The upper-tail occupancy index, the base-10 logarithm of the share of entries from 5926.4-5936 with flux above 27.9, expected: -0.54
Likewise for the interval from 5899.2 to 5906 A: -0.70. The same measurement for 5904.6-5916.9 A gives -0.95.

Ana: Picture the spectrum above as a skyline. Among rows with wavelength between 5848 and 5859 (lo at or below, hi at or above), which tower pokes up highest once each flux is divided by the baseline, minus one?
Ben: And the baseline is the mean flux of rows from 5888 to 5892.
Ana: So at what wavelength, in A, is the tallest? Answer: 5852.51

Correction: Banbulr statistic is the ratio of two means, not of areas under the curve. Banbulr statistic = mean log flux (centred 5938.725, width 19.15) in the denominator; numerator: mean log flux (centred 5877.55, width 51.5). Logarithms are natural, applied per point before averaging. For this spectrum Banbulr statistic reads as 0.99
